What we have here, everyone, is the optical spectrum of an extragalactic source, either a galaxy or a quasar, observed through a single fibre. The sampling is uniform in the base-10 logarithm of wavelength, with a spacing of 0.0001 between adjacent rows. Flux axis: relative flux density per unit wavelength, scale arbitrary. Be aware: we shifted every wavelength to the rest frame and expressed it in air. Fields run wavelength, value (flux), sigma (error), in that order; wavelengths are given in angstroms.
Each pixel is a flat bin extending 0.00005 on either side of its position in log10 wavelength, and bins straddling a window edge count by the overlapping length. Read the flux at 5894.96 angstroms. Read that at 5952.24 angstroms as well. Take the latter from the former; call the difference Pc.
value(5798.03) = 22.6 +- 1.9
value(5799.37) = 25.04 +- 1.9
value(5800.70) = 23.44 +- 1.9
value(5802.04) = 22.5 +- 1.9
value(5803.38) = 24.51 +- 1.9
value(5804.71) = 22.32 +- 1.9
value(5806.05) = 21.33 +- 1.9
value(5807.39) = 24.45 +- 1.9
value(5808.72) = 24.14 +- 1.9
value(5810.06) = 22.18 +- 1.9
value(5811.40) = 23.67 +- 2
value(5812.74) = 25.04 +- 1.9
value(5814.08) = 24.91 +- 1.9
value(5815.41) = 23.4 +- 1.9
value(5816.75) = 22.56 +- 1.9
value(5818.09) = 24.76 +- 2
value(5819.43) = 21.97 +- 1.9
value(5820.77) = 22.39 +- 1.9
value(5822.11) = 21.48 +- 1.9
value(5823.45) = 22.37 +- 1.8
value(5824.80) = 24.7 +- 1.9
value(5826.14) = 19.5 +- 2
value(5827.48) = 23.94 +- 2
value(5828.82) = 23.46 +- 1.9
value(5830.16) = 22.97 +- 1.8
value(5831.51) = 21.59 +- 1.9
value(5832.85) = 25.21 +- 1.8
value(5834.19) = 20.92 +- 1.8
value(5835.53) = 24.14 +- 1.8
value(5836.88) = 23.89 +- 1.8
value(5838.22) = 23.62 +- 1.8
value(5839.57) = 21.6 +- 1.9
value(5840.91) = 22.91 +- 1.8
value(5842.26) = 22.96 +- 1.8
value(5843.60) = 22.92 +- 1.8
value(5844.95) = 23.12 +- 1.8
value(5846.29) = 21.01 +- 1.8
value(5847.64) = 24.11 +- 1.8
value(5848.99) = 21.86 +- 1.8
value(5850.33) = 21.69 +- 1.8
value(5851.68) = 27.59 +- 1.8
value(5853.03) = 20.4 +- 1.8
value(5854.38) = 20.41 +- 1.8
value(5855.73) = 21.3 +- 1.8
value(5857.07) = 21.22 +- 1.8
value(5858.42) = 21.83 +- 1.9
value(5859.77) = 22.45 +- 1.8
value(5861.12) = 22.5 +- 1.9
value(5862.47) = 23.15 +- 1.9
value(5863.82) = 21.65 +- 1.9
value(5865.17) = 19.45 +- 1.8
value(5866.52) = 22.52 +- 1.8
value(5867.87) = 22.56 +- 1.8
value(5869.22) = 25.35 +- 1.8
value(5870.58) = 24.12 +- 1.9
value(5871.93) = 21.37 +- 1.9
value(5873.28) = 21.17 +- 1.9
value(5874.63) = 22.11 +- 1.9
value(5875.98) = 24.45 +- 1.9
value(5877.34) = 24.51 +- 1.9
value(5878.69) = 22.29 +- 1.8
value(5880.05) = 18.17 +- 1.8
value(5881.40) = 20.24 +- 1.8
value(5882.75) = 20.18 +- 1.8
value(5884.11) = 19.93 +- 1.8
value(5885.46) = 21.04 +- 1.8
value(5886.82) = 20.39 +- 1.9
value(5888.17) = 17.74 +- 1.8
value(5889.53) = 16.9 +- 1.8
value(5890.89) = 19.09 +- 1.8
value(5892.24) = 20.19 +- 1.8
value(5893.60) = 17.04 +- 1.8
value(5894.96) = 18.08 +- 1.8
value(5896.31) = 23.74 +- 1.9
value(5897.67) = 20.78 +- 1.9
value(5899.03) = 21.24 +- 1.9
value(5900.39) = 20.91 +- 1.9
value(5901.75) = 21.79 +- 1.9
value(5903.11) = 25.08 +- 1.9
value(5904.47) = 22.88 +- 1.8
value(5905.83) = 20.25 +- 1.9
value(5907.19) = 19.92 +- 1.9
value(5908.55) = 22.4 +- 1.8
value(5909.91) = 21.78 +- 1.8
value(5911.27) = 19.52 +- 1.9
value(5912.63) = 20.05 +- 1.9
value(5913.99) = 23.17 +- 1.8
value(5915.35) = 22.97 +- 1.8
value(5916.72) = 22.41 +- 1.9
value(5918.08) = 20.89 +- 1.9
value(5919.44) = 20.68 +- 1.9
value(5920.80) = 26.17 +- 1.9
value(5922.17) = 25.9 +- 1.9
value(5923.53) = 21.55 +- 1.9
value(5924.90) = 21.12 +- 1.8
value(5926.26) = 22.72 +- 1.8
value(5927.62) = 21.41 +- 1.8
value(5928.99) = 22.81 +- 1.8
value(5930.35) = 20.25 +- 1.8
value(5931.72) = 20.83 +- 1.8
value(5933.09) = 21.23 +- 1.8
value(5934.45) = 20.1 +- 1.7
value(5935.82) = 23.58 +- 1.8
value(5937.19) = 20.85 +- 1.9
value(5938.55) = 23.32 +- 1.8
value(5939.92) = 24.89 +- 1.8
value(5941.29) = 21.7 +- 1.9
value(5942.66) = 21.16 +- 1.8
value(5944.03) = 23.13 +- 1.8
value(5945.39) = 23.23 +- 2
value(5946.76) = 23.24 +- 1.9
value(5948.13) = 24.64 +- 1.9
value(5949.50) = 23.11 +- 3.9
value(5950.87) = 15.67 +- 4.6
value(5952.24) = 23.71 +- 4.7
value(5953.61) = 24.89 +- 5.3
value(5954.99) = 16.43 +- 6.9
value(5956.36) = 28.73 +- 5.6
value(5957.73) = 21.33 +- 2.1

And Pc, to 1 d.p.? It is -5.6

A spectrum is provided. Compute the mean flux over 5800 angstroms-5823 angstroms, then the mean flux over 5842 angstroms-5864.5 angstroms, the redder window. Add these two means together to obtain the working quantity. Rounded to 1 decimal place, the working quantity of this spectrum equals 45.6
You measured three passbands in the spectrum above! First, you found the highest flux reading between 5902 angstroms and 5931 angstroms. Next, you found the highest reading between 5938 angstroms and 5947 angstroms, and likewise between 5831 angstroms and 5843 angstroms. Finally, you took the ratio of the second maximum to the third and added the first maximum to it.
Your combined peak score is 27.2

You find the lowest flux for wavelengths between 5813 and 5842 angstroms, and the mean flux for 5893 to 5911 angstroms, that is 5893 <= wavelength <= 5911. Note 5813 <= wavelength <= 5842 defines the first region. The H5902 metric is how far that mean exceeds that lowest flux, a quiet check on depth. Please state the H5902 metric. 1.7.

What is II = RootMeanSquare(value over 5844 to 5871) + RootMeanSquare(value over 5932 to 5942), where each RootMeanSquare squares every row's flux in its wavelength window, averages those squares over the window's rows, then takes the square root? 44.8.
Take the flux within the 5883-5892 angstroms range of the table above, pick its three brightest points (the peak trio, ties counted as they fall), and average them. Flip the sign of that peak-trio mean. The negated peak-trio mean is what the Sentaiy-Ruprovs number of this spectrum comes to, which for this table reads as -20.5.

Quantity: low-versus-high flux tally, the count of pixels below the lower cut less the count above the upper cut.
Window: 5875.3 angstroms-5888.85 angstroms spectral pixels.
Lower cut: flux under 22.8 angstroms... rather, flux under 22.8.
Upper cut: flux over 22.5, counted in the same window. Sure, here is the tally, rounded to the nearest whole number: 6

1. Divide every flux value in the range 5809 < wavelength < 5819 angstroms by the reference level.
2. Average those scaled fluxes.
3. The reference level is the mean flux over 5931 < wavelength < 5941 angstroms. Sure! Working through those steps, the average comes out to 1.08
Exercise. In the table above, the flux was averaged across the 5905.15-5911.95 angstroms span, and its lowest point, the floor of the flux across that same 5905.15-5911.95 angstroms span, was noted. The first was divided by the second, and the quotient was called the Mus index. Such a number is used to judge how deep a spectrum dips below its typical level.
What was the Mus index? 1.06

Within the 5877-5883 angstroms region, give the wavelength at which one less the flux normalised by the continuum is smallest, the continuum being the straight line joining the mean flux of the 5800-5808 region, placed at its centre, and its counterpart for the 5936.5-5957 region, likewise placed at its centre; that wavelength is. 5877.34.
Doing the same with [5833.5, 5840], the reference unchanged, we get 5835.53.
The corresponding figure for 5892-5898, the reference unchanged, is 5896.31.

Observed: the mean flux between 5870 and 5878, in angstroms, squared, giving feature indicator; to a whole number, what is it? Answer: 527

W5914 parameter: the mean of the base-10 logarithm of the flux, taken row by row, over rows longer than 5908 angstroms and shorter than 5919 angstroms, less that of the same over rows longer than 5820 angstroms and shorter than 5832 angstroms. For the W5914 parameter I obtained -0.016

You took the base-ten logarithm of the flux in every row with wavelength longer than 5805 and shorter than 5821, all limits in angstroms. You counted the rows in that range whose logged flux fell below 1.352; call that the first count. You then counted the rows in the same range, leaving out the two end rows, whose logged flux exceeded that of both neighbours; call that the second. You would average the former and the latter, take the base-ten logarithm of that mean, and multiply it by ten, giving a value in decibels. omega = 5.4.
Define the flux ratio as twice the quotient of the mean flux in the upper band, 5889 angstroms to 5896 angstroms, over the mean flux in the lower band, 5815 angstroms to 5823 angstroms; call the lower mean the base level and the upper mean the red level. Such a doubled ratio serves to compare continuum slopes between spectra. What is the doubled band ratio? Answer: 1.6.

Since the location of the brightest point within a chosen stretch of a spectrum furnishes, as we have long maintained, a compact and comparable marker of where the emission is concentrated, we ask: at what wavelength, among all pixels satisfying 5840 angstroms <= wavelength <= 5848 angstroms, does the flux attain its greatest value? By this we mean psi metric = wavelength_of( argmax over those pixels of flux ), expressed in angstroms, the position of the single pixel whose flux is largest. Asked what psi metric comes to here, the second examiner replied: 5847.64 angstroms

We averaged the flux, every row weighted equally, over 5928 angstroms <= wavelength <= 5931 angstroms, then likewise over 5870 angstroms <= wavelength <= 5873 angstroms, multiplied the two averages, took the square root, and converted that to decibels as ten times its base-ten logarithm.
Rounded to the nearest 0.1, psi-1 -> 13.4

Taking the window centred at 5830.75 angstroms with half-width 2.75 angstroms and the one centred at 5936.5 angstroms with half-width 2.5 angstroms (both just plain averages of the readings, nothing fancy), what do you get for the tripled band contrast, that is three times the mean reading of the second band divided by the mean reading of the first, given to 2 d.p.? 2.83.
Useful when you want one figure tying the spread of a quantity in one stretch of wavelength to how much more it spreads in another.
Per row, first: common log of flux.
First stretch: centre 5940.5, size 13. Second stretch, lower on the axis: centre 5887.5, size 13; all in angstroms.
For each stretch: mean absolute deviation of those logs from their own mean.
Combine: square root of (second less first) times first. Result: 0.0107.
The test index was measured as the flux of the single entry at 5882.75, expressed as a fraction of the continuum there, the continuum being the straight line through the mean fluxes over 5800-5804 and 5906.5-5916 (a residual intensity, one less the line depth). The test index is 0.92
